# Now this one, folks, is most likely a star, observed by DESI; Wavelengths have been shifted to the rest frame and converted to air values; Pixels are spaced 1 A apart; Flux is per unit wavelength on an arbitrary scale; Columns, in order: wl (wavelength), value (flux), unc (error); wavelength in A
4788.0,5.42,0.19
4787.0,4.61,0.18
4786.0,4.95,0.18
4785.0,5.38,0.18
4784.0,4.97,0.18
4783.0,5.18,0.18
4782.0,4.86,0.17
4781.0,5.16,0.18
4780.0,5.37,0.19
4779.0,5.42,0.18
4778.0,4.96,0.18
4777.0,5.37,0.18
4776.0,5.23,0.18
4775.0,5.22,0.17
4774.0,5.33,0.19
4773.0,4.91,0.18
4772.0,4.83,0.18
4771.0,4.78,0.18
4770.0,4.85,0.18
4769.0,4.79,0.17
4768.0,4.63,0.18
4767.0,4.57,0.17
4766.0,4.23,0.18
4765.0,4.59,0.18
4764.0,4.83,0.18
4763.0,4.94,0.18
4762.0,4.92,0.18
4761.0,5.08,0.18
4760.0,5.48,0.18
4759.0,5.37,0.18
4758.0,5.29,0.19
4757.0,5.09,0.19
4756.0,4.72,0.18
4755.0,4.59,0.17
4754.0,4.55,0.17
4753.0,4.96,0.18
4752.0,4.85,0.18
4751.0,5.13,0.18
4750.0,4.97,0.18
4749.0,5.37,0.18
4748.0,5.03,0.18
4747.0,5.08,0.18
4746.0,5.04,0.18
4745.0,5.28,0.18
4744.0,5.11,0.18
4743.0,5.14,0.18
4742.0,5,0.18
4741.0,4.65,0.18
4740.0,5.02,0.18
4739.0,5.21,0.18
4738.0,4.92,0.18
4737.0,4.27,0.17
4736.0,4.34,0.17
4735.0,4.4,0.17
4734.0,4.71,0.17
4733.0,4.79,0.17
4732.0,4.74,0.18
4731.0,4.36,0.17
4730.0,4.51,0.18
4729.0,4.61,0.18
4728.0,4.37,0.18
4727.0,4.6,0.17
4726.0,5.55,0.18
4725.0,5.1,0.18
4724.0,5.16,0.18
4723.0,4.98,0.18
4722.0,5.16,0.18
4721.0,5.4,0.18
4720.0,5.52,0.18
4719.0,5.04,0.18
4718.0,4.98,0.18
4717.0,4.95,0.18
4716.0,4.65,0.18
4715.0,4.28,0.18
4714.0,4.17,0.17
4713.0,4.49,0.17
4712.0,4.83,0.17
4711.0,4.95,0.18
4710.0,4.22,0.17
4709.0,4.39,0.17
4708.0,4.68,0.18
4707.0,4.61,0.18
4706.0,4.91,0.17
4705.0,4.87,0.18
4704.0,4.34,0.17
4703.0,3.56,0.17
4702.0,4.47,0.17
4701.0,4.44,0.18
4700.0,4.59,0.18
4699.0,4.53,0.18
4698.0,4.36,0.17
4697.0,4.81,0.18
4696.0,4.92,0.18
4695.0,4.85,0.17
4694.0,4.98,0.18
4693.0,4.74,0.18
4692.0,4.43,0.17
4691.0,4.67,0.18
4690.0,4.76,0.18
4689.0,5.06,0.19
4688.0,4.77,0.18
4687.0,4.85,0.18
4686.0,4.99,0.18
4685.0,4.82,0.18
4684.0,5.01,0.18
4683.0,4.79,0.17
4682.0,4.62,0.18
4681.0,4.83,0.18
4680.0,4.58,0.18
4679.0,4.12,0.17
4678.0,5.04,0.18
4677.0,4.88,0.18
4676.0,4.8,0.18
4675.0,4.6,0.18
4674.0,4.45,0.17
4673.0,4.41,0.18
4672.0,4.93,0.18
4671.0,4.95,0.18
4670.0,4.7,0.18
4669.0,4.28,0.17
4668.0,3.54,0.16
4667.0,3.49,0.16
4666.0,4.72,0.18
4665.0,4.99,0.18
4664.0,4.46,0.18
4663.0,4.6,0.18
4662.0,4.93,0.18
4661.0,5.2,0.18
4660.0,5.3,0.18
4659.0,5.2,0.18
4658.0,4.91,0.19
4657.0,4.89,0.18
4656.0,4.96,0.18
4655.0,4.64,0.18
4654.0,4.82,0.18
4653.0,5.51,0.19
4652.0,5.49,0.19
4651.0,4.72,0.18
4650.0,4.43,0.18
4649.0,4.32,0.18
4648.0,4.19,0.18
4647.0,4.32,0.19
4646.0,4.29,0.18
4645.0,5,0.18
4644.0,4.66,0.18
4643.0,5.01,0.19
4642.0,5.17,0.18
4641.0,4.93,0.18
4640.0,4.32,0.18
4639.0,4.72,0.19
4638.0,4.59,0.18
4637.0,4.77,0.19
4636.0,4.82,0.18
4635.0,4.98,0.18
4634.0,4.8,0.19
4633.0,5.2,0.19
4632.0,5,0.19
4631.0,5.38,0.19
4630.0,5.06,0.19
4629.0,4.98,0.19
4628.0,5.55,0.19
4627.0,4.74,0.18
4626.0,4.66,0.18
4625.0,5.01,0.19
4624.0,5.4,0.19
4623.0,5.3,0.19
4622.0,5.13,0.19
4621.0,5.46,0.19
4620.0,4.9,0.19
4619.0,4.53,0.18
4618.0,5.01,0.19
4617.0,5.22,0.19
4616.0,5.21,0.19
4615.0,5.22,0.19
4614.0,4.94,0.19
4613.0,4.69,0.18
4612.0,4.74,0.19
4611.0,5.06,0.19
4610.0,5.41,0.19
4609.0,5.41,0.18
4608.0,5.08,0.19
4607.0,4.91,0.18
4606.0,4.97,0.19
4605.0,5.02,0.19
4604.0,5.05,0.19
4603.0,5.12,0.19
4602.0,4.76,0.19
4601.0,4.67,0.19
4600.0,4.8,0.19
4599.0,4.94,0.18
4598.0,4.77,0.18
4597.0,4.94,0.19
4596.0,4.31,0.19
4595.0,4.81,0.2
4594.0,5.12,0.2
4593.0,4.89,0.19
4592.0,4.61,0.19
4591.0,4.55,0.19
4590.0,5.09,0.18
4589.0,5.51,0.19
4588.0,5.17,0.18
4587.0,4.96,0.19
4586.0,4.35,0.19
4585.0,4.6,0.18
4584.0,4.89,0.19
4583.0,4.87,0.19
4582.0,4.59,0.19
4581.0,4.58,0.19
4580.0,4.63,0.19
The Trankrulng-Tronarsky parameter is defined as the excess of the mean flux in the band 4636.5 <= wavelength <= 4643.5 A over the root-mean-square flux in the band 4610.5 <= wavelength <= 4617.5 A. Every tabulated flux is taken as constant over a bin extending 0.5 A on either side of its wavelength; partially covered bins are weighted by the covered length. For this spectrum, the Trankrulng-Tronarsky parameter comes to -0.23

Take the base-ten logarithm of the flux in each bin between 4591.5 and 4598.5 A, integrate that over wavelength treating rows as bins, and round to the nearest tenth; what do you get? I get 4.8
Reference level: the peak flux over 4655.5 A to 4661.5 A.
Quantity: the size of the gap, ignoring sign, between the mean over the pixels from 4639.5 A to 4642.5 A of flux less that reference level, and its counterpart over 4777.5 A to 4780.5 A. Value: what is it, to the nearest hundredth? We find 0.44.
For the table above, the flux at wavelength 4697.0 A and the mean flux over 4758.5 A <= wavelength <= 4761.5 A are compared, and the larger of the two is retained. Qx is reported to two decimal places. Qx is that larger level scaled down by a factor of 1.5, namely 3.54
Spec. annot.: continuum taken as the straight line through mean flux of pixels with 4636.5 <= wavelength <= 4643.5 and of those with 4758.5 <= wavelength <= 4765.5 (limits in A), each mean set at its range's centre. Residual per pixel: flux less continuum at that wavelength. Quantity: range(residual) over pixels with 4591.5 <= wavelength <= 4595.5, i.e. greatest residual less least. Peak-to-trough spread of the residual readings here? 0.51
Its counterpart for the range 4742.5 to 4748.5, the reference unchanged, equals 0.26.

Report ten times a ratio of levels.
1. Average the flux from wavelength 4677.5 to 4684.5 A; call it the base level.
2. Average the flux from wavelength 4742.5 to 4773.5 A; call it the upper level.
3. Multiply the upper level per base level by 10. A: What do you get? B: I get 10.5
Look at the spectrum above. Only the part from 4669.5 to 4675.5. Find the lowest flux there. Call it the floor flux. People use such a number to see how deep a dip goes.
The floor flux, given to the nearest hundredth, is 4.41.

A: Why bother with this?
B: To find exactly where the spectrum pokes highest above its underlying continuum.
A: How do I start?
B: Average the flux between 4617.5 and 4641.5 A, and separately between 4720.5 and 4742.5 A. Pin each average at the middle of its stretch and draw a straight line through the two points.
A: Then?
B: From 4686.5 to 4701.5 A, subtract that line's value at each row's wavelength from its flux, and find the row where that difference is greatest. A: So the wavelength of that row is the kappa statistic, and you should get 4689.0 A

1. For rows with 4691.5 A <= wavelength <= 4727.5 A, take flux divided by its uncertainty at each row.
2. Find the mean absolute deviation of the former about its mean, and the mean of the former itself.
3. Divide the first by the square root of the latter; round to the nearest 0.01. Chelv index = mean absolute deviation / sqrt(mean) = 0.29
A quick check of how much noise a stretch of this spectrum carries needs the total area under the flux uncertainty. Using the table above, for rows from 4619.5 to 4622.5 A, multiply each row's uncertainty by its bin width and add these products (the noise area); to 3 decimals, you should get 0.570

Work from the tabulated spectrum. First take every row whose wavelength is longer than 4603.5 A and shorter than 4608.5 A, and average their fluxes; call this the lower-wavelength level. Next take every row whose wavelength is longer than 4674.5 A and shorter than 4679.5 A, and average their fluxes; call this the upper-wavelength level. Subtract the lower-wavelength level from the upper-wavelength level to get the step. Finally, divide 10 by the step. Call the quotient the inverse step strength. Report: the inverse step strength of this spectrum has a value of -31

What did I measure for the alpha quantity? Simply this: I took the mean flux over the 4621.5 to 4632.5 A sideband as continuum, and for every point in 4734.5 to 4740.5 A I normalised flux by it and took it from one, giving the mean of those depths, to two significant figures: 0.082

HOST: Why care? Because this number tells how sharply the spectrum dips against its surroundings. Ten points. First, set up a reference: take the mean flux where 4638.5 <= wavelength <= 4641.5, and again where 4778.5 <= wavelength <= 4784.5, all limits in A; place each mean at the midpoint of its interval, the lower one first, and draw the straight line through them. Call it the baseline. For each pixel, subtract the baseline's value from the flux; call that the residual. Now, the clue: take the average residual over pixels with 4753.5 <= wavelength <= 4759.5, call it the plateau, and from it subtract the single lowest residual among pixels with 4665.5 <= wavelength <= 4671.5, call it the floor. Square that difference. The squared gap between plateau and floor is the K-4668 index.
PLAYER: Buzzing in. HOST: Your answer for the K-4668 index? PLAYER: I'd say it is 1.27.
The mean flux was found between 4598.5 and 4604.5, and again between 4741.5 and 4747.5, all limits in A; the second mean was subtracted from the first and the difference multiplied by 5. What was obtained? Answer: -1.1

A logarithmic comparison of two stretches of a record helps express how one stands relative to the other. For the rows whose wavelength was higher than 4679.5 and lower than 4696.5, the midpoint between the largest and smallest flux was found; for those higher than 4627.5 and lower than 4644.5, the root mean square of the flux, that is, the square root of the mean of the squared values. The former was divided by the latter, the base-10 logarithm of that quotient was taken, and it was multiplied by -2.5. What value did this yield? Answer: 0.05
